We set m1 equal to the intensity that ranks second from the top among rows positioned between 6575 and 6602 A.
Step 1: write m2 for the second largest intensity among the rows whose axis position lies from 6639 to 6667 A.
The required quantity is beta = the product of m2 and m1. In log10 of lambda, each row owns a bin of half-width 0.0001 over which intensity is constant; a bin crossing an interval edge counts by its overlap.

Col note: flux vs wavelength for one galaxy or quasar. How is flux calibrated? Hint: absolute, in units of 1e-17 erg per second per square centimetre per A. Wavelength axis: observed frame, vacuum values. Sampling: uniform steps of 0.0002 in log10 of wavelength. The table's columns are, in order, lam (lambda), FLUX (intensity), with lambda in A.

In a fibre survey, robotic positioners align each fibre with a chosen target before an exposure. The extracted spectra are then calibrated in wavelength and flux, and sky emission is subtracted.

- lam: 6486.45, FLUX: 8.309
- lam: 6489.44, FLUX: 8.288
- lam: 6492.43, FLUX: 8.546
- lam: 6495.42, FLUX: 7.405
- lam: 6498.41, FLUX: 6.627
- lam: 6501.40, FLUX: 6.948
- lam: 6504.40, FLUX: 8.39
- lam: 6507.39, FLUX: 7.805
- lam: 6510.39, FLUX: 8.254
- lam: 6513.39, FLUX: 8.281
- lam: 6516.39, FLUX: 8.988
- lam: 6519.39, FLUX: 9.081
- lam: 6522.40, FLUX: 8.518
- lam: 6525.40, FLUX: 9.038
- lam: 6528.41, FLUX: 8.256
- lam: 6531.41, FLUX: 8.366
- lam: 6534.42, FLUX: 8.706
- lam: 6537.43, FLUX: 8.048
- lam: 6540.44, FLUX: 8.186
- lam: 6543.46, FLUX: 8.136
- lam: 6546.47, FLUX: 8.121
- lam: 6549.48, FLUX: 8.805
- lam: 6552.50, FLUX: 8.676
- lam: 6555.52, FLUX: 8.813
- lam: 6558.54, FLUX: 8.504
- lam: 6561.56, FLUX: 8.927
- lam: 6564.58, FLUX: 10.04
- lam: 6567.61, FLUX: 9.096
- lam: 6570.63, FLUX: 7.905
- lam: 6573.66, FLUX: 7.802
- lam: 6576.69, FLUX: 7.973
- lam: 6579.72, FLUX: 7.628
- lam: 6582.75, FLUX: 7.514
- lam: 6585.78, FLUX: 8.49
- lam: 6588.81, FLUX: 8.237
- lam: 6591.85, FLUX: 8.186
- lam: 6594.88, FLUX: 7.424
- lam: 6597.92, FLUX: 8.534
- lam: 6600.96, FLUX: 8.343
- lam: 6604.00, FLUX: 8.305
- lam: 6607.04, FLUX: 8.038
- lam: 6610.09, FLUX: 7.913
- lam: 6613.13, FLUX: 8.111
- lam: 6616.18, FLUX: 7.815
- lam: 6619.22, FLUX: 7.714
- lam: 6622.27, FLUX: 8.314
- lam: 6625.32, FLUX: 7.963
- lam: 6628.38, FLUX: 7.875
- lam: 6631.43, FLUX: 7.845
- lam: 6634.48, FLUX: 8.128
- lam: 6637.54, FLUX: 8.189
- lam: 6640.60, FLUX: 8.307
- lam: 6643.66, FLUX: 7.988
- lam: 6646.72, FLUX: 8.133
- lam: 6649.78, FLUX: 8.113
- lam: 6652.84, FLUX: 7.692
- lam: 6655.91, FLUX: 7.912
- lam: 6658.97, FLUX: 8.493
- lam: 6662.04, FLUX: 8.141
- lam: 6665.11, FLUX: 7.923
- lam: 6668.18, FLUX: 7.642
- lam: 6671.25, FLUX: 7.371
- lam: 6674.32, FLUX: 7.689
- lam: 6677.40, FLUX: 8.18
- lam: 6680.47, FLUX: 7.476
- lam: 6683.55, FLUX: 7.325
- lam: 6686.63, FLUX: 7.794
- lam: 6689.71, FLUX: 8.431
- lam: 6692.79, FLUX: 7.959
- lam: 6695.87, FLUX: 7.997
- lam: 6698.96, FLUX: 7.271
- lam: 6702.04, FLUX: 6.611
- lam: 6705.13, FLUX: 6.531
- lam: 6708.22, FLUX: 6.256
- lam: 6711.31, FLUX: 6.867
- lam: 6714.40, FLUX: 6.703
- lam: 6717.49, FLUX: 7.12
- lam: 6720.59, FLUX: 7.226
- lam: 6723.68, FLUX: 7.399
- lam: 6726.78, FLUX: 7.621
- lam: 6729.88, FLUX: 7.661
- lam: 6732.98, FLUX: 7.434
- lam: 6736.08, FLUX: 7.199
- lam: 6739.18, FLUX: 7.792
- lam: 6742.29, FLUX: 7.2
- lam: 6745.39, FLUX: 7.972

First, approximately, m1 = 8.49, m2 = 8.307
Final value 70.5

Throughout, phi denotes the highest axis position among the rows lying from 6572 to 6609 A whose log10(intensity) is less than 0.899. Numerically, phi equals 6594.88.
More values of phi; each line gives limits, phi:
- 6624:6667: 6665.11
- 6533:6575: 6573.66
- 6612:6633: 6631.43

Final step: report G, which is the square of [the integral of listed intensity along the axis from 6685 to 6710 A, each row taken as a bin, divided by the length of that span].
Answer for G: 54.0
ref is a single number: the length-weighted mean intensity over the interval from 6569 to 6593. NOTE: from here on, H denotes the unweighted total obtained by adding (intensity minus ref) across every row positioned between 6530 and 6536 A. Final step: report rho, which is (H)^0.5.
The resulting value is 1.1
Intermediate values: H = 1.1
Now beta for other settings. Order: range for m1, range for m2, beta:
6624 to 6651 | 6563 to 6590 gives 74.5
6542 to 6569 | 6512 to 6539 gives 82.2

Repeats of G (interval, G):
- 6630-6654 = 64.9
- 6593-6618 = 65.0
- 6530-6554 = 70.2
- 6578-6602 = 64.6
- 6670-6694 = 60.5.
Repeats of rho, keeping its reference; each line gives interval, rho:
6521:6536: 1.7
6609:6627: 0.1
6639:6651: 0.8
